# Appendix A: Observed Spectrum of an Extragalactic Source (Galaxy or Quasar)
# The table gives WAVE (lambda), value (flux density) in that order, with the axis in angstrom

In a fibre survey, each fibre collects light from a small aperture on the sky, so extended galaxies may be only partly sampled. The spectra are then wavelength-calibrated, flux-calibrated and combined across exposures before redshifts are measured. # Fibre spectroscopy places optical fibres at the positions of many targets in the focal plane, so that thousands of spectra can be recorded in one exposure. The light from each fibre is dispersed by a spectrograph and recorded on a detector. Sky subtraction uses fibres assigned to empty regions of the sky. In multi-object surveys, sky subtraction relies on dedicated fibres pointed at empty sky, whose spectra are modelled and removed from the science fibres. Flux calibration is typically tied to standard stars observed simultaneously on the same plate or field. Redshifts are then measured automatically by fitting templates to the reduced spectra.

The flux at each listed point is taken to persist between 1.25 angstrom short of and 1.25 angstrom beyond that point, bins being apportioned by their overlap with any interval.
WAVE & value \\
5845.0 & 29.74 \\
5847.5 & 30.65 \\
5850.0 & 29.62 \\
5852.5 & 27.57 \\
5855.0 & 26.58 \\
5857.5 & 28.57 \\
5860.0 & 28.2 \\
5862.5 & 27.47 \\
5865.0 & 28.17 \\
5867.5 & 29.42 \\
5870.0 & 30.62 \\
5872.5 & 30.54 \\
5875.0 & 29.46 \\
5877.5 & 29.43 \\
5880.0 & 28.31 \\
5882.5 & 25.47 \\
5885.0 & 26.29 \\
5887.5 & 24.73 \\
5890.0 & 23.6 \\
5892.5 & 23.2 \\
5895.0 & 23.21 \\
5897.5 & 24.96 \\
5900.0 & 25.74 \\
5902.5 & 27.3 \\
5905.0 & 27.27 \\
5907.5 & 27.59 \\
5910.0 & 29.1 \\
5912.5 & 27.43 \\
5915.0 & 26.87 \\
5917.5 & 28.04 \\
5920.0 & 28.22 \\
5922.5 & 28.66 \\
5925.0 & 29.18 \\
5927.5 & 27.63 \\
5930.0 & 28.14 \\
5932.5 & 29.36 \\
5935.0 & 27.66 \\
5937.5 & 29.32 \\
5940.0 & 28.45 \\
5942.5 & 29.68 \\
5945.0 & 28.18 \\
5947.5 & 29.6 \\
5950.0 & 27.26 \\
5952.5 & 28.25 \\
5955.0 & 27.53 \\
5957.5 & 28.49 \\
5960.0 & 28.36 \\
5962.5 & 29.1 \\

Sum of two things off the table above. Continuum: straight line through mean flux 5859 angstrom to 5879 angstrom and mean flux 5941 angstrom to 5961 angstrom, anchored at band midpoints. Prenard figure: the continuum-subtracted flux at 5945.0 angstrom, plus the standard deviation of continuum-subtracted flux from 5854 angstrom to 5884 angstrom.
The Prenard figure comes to 1.2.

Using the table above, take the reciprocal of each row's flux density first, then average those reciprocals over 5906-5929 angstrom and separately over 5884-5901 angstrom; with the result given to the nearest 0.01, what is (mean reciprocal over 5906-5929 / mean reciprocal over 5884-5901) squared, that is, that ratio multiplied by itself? 0.76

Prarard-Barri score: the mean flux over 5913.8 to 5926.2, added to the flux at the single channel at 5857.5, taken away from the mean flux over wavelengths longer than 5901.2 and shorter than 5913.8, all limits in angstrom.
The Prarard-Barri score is -29.0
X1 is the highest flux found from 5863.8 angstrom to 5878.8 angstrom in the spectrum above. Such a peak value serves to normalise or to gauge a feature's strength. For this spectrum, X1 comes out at 30.62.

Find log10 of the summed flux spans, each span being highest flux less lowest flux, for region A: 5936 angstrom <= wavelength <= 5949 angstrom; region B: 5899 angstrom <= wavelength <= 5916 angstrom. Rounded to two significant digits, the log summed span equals 0.69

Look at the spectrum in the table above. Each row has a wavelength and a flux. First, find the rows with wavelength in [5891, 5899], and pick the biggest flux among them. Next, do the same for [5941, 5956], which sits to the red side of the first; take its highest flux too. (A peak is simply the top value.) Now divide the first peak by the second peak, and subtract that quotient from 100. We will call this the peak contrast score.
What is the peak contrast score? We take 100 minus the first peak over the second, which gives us 99.2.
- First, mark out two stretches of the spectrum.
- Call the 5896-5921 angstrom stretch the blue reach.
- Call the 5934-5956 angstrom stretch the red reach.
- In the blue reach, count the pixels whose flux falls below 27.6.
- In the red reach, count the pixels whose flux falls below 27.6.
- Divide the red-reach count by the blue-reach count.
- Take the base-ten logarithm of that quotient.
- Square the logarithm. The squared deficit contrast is 0.30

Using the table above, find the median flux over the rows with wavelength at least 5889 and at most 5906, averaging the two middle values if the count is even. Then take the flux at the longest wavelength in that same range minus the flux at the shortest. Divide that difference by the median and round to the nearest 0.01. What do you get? 0.15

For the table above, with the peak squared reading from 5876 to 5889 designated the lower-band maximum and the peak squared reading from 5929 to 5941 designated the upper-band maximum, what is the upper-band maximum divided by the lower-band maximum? 1.00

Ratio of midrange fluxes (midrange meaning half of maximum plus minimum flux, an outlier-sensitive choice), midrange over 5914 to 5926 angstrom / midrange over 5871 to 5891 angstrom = 1.04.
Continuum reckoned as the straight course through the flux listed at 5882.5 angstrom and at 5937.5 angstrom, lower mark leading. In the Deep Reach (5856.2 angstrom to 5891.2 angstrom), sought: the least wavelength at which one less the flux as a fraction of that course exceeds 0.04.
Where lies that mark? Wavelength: 5887.5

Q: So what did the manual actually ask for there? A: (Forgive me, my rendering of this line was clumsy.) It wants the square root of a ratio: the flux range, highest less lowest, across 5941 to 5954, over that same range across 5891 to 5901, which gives 1.0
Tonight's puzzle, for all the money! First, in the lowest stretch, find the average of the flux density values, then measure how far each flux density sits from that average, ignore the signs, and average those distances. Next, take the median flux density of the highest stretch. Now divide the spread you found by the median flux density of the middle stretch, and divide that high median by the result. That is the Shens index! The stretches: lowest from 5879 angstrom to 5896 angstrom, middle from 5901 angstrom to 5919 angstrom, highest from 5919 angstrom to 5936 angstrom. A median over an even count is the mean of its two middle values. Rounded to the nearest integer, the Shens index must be 526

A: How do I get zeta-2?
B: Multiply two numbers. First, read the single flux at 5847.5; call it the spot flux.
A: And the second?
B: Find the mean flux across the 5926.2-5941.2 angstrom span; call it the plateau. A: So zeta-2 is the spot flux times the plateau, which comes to 871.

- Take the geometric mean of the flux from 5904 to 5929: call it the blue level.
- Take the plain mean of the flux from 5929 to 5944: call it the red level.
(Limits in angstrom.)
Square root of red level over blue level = 1.01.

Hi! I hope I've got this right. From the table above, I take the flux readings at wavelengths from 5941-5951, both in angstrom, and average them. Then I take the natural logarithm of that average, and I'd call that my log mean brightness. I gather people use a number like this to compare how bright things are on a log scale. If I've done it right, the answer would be 3.36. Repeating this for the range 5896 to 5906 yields 3.27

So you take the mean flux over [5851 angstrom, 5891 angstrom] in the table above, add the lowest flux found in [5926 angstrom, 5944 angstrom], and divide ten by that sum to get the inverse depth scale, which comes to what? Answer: 0.180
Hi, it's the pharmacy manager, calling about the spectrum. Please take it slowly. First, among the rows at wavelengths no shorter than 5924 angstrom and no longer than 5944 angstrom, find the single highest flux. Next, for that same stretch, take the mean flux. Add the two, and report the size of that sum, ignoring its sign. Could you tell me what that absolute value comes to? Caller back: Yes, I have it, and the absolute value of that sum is 58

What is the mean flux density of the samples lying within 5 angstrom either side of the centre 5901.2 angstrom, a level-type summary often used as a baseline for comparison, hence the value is 26.3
